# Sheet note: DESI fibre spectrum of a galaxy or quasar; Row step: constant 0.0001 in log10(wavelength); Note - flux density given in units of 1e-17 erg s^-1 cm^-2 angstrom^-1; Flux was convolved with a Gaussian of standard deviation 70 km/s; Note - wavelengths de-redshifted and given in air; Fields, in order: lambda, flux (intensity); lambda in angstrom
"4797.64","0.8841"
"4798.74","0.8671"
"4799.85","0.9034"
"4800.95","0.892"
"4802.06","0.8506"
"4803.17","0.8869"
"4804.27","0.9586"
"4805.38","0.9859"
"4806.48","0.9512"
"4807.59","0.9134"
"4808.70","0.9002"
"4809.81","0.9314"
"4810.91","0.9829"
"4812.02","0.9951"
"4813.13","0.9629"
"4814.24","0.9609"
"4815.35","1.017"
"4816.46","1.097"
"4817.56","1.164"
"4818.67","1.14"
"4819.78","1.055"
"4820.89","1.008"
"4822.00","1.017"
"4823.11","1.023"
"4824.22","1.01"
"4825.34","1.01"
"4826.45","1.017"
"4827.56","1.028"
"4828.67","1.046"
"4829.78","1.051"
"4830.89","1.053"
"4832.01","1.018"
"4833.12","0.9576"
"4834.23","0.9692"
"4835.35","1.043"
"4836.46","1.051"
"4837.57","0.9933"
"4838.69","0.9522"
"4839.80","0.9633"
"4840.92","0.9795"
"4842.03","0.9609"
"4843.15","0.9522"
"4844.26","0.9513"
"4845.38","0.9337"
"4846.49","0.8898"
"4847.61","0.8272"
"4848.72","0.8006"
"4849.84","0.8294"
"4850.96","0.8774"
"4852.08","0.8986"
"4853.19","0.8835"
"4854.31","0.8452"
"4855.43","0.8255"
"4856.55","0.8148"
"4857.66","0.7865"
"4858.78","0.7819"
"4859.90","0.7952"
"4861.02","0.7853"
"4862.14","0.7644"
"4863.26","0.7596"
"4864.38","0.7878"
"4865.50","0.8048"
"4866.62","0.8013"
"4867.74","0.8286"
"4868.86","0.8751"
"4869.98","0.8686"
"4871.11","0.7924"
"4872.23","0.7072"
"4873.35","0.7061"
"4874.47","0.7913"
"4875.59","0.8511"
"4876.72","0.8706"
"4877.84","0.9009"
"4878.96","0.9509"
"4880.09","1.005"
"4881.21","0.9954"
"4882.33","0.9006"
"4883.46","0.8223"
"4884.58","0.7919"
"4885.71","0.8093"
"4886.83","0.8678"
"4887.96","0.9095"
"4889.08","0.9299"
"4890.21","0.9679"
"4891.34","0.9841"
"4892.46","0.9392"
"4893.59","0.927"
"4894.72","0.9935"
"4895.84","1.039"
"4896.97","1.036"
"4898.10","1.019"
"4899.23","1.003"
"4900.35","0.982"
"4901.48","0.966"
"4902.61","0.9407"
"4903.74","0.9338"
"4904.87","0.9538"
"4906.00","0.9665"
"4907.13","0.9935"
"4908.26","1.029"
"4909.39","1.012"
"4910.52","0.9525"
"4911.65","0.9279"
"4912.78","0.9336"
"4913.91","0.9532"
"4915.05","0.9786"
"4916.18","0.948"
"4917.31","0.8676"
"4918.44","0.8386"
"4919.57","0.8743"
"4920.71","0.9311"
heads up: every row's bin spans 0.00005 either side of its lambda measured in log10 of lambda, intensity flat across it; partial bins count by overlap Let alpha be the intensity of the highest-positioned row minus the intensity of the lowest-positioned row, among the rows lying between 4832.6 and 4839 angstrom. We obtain -0.005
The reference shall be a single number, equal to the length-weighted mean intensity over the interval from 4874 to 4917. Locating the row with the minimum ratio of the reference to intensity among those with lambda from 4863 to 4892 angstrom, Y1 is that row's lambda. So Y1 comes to 4880.09 angstrom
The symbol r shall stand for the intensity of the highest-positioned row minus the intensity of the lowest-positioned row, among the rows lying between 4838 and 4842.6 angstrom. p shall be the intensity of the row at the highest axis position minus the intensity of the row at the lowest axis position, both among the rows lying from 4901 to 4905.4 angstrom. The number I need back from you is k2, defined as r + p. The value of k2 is 0.0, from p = -0.01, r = 0.01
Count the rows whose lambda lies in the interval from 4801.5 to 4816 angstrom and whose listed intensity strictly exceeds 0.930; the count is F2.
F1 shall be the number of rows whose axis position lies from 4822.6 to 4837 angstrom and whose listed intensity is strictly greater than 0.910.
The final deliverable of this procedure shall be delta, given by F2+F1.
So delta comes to 22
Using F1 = 13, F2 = 9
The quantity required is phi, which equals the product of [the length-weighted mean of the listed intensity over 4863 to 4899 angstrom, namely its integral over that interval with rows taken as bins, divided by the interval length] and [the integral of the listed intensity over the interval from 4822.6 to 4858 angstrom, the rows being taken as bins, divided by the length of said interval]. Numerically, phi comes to 0.84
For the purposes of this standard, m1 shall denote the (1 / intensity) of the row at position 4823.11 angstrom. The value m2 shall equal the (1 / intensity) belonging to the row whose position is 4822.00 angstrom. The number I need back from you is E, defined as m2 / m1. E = 1.01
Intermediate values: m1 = 0.98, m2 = 0.98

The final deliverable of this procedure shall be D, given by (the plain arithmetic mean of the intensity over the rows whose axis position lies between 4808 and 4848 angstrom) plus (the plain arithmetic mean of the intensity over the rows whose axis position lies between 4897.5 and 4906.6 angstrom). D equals 1.97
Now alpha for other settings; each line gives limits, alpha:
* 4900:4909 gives 0.047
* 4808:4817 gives 0.197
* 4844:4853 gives -0.053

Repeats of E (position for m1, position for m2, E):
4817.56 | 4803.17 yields 1.31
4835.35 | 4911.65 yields 1.12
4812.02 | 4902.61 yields 1.06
